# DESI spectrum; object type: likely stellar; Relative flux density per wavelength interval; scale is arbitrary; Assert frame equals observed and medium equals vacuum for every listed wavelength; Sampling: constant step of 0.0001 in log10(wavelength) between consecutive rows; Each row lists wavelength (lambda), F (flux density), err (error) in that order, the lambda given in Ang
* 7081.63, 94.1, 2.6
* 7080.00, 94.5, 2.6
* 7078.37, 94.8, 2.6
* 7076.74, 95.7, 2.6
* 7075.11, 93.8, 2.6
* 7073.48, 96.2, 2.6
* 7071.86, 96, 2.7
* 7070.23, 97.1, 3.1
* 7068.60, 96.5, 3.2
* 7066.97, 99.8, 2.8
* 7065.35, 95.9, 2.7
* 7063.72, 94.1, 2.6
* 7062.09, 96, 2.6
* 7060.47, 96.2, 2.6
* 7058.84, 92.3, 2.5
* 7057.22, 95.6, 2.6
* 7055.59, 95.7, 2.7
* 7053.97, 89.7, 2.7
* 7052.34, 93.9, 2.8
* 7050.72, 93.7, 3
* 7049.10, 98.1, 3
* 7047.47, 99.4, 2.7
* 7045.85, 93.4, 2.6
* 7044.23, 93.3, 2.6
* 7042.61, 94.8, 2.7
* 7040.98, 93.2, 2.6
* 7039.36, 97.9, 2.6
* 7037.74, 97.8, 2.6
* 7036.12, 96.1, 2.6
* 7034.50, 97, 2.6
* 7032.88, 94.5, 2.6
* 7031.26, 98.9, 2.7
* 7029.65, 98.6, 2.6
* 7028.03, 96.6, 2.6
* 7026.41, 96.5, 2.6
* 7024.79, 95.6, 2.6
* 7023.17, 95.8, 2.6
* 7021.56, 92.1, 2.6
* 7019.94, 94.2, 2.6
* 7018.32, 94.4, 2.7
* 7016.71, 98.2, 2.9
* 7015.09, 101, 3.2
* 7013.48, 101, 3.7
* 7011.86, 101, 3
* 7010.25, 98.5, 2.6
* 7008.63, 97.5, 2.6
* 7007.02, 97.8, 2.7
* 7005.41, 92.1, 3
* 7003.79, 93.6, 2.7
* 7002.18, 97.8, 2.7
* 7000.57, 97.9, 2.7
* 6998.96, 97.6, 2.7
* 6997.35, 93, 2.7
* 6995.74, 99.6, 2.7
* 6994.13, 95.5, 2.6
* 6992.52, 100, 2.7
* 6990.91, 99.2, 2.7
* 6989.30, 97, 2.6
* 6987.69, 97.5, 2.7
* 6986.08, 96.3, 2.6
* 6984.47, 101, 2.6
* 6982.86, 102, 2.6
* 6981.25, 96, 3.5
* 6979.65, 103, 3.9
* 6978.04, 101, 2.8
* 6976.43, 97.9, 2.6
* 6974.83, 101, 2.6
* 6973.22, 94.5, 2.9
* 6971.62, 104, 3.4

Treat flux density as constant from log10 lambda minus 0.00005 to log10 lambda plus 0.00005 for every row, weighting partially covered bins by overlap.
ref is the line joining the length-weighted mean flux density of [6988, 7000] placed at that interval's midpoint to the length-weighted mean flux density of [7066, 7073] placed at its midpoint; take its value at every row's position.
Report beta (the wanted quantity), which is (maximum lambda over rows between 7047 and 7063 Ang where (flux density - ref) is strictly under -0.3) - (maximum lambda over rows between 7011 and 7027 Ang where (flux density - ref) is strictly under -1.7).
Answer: 37.3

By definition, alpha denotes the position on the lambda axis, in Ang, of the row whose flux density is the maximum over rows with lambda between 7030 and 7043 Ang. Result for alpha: 7031.26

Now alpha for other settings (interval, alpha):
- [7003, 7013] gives 7011.86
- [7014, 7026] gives 7015.09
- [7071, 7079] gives 7073.48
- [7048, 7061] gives 7049.10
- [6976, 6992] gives 6979.65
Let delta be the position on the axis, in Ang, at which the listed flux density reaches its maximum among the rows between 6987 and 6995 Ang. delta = 6992.52 Ang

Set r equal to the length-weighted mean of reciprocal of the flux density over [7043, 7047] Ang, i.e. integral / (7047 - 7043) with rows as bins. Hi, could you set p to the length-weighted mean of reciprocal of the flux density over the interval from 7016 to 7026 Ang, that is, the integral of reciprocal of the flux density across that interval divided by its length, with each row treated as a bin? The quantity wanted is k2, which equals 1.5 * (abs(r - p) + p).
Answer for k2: 0.0160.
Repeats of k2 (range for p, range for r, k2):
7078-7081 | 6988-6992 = 0.0164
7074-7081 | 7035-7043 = 0.0160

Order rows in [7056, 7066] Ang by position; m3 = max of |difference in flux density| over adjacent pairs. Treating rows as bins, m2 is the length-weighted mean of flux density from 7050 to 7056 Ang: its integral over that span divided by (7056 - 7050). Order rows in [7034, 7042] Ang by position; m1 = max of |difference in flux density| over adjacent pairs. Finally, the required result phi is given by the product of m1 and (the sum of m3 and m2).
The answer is 456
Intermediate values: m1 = 4.7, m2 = 93.1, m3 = 3.9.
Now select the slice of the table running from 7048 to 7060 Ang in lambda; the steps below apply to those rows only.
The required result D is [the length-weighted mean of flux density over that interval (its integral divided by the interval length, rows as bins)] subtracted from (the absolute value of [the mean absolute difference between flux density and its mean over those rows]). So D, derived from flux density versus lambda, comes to -92.3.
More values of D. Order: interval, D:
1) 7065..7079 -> -95.2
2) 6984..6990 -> -96.2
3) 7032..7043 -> -94.4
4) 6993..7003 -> -95.3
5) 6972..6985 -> -97.1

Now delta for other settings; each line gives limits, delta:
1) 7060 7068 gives 7066.97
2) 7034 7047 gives 7039.36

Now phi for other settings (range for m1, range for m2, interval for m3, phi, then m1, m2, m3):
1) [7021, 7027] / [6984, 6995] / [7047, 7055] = 379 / 3.7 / 98.0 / 4.4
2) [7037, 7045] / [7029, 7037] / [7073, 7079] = 468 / 4.7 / 97.1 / 2.4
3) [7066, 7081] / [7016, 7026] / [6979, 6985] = 337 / 3.3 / 95.1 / 7.0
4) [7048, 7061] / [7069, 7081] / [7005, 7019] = 607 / 6.0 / 95.5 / 5.7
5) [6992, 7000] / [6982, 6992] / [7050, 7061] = 691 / 6.6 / 98.8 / 6.0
